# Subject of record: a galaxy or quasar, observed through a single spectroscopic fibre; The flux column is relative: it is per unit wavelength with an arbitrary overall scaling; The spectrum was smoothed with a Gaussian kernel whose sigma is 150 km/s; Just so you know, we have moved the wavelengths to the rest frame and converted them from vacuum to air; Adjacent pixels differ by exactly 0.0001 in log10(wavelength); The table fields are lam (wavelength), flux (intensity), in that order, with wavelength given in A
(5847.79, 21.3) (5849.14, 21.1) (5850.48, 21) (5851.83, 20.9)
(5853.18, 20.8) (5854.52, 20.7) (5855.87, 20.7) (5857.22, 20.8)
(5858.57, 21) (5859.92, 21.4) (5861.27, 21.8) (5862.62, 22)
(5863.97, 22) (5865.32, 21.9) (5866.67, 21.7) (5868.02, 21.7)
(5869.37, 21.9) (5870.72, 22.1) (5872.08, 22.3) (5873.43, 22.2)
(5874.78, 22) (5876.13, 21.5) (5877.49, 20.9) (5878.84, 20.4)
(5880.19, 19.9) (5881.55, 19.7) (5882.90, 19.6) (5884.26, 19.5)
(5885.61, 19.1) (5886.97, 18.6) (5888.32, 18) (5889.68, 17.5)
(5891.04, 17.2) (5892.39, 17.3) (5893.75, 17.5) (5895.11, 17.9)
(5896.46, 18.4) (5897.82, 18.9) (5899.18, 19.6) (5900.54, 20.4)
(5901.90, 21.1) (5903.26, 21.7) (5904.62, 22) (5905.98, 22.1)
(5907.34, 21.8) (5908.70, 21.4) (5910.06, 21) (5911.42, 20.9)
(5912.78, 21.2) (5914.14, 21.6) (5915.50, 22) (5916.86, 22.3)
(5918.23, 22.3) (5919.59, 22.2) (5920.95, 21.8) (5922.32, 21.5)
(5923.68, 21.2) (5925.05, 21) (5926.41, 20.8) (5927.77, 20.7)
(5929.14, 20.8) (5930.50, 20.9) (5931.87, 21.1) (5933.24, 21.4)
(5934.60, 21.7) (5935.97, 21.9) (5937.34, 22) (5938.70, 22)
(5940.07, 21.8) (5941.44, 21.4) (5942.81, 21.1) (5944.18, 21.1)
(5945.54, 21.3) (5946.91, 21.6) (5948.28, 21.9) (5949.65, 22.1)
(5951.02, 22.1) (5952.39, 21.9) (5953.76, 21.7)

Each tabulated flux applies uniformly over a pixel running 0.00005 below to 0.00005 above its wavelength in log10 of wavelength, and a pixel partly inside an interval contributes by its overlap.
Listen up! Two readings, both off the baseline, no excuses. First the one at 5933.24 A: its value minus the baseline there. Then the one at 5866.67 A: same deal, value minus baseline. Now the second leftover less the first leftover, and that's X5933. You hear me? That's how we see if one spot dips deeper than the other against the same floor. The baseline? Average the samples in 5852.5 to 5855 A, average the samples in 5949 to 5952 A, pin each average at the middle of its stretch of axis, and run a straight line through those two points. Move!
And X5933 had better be 1.2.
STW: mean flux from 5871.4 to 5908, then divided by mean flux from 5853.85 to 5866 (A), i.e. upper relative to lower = 0.93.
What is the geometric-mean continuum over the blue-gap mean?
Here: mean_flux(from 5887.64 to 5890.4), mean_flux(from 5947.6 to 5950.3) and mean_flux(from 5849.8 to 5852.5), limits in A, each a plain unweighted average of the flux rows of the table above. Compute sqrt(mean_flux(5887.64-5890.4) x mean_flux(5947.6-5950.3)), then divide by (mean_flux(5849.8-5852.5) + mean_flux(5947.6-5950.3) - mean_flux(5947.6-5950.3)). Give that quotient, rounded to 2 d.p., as 0.94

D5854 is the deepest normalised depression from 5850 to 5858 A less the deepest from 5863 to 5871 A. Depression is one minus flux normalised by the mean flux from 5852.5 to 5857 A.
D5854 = 0.05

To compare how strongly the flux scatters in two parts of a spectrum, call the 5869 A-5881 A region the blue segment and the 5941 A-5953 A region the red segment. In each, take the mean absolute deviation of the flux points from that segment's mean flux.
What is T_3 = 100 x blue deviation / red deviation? 206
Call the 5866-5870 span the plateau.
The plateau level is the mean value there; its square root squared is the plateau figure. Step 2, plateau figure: 21.8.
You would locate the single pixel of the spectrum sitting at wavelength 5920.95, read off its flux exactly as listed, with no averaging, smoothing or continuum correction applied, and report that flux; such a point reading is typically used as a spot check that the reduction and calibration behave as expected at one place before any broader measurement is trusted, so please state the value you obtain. 21.8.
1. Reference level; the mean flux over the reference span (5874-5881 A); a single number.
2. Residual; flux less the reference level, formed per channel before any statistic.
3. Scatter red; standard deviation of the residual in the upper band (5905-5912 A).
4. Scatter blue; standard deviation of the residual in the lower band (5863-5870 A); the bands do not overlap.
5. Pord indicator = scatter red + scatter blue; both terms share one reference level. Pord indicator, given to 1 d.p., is 0.6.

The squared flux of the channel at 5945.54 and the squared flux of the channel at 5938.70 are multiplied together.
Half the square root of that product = 234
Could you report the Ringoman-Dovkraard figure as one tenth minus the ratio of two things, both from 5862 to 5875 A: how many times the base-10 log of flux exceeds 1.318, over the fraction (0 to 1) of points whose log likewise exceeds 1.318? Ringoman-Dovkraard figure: -10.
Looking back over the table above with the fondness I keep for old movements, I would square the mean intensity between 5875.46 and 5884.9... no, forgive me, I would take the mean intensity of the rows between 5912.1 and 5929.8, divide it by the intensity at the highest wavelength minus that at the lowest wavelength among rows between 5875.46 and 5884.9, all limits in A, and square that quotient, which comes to 115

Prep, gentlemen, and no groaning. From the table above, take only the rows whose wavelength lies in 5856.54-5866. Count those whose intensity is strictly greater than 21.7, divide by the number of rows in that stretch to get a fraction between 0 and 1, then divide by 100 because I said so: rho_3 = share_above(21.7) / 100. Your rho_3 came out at 0.006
